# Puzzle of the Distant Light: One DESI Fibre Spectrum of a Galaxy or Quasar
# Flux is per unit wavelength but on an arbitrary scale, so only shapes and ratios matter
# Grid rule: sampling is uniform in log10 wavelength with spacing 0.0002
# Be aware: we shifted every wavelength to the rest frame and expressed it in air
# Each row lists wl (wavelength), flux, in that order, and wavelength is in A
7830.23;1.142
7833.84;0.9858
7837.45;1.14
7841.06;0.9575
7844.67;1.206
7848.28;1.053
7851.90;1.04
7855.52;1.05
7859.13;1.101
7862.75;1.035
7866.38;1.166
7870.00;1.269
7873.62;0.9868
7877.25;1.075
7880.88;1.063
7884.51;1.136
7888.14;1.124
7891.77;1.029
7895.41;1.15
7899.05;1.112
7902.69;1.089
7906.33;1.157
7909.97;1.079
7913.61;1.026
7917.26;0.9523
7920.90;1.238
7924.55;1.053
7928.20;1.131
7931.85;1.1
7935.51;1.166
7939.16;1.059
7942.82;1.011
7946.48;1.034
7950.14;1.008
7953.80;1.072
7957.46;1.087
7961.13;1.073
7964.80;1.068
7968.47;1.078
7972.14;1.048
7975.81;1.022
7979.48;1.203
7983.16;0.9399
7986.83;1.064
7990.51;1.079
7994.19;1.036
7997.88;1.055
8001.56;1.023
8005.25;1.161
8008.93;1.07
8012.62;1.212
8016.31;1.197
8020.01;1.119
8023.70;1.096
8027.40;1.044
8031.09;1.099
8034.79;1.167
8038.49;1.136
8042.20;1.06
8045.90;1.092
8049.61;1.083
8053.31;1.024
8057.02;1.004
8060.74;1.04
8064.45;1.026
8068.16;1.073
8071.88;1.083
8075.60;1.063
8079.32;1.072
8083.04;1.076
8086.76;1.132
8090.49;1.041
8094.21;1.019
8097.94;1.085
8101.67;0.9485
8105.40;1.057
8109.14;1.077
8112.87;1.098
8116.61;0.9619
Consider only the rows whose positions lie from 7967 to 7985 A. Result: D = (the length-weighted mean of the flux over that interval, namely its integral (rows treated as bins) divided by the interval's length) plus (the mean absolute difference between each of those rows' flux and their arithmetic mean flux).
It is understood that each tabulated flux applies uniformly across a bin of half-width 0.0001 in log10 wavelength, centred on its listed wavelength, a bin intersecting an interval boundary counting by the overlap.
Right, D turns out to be 1.12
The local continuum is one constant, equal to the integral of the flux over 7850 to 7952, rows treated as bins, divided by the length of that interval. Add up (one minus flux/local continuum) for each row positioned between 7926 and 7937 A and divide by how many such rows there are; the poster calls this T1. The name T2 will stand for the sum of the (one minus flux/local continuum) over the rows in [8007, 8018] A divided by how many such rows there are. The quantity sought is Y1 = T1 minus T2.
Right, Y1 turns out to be 0.03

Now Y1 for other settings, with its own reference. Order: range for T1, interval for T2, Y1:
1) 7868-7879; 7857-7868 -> -0.01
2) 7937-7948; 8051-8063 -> -0.01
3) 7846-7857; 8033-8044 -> 0.07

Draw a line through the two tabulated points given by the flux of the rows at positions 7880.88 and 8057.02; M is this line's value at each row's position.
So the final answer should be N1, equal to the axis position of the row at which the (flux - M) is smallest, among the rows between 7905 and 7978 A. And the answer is 7917.26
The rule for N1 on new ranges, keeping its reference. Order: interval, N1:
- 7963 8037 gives 7983.16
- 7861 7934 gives 7917.26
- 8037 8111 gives 8101.67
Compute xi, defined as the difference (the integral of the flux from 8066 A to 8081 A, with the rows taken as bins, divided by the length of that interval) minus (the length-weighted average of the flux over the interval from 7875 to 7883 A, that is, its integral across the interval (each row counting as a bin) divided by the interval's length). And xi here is 0.01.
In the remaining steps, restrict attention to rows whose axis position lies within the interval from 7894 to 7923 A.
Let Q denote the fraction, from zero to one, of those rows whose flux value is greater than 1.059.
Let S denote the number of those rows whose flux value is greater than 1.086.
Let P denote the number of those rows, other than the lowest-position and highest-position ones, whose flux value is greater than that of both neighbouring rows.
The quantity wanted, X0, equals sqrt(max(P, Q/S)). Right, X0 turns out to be 1.00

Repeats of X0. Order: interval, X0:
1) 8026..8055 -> 1.41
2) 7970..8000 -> 1.41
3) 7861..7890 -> 1.73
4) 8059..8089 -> 1.00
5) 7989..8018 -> 1.73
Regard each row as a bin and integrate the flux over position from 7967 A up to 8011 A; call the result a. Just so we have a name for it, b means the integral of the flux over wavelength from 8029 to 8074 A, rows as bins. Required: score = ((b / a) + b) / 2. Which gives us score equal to 25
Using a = 47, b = 48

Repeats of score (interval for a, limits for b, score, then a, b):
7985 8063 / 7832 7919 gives 48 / 85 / 94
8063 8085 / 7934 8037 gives 58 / 23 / 111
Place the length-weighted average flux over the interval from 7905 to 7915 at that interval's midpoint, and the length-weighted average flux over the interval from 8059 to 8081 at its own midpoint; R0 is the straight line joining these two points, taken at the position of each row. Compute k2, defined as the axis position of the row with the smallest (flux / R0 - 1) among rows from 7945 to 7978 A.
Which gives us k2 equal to 7950.14 A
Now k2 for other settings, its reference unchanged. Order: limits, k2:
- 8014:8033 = 8027.40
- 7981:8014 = 7983.16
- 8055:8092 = 8057.02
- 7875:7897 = 7891.77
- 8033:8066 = 8057.02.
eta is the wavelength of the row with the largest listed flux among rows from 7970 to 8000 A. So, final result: 7979.48 A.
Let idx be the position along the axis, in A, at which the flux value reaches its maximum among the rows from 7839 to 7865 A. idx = 7844.67 A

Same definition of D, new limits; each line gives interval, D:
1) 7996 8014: 1.17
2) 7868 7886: 1.18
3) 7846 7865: 1.08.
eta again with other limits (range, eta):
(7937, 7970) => 7957.46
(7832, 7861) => 7844.67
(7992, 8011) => 8005.25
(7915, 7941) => 7920.90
